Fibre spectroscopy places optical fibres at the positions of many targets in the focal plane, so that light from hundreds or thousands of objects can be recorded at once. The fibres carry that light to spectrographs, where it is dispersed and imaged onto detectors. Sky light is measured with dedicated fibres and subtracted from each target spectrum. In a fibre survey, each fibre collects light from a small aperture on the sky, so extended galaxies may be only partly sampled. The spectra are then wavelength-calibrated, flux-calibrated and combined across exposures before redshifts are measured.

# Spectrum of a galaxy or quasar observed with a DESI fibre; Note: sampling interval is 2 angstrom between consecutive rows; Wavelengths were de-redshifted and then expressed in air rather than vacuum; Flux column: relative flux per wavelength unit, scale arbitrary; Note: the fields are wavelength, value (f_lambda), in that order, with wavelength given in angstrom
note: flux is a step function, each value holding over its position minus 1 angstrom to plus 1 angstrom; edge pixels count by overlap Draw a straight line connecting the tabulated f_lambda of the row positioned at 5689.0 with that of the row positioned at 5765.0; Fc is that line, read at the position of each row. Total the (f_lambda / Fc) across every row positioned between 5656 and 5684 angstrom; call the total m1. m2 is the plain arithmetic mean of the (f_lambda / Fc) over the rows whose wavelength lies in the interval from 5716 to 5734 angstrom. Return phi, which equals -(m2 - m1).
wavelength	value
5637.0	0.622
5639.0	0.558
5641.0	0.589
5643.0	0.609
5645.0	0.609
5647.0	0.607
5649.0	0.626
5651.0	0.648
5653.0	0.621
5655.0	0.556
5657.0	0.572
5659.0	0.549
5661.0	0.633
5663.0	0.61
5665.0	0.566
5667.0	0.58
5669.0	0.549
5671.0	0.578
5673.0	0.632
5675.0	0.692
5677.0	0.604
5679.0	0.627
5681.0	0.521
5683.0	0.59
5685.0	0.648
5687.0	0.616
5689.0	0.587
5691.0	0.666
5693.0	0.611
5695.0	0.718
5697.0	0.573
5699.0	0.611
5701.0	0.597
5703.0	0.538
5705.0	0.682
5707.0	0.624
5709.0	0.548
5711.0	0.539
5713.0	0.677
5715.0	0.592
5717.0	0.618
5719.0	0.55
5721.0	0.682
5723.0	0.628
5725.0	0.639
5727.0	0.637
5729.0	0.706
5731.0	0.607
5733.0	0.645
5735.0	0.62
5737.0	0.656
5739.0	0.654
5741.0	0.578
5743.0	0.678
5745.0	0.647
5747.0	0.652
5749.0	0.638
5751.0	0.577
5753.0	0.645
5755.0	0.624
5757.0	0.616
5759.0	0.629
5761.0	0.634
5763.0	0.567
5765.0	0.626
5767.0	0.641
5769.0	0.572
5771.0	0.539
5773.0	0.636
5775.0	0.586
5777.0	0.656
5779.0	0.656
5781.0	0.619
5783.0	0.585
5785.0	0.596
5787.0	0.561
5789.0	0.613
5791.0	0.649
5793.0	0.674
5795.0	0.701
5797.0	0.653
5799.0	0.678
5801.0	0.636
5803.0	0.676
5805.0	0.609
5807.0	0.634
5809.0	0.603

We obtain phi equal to 13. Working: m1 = 14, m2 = 1.05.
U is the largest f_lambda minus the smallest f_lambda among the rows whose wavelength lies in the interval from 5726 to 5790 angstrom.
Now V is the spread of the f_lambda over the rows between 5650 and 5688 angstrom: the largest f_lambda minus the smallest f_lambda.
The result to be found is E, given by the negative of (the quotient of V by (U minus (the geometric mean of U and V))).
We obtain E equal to 86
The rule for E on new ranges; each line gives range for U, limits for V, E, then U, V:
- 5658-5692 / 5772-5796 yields -9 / 0.17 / 0.14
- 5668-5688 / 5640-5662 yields -2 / 0.17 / 0.10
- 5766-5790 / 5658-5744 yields 6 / 0.12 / 0.20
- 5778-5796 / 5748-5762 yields -2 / 0.14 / 0.07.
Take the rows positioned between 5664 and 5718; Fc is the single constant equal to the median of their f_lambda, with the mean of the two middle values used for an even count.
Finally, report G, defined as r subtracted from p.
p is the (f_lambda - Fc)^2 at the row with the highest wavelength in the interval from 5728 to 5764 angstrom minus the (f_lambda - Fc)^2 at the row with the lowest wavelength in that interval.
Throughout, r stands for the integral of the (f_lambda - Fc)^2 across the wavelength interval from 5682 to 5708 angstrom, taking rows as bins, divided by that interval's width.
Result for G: -0.011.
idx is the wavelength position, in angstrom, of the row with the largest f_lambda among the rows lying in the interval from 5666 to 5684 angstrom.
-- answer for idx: 5675.0 angstrom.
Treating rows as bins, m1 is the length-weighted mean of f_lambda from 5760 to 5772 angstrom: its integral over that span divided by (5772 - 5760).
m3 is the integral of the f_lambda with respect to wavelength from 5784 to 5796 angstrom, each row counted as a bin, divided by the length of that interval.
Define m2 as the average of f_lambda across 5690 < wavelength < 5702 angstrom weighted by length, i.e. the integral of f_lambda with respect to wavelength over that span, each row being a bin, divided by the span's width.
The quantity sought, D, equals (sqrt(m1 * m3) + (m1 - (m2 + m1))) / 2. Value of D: -0.008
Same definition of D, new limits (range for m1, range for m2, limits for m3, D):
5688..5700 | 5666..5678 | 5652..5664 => 0.001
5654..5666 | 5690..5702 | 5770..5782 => -0.016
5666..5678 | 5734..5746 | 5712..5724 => -0.012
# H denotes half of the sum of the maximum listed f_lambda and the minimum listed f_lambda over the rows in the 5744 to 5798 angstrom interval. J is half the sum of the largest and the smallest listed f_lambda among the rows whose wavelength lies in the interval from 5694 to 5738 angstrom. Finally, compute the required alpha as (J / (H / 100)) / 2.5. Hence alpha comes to 40.5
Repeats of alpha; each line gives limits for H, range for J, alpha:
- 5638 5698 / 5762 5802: 40.0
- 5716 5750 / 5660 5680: 39.5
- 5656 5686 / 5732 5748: 41.4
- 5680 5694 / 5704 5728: 41.1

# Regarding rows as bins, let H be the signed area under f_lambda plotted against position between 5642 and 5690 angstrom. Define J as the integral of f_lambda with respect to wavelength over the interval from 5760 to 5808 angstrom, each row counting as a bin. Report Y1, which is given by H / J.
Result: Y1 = 0.96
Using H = 28.9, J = 30.0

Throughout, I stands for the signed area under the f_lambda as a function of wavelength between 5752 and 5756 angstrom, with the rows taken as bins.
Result 2.54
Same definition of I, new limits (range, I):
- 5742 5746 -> 2.65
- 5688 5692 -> 2.51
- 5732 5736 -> 2.53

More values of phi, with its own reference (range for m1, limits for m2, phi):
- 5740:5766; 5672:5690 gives 12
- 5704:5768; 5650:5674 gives 32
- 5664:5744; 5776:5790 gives 41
